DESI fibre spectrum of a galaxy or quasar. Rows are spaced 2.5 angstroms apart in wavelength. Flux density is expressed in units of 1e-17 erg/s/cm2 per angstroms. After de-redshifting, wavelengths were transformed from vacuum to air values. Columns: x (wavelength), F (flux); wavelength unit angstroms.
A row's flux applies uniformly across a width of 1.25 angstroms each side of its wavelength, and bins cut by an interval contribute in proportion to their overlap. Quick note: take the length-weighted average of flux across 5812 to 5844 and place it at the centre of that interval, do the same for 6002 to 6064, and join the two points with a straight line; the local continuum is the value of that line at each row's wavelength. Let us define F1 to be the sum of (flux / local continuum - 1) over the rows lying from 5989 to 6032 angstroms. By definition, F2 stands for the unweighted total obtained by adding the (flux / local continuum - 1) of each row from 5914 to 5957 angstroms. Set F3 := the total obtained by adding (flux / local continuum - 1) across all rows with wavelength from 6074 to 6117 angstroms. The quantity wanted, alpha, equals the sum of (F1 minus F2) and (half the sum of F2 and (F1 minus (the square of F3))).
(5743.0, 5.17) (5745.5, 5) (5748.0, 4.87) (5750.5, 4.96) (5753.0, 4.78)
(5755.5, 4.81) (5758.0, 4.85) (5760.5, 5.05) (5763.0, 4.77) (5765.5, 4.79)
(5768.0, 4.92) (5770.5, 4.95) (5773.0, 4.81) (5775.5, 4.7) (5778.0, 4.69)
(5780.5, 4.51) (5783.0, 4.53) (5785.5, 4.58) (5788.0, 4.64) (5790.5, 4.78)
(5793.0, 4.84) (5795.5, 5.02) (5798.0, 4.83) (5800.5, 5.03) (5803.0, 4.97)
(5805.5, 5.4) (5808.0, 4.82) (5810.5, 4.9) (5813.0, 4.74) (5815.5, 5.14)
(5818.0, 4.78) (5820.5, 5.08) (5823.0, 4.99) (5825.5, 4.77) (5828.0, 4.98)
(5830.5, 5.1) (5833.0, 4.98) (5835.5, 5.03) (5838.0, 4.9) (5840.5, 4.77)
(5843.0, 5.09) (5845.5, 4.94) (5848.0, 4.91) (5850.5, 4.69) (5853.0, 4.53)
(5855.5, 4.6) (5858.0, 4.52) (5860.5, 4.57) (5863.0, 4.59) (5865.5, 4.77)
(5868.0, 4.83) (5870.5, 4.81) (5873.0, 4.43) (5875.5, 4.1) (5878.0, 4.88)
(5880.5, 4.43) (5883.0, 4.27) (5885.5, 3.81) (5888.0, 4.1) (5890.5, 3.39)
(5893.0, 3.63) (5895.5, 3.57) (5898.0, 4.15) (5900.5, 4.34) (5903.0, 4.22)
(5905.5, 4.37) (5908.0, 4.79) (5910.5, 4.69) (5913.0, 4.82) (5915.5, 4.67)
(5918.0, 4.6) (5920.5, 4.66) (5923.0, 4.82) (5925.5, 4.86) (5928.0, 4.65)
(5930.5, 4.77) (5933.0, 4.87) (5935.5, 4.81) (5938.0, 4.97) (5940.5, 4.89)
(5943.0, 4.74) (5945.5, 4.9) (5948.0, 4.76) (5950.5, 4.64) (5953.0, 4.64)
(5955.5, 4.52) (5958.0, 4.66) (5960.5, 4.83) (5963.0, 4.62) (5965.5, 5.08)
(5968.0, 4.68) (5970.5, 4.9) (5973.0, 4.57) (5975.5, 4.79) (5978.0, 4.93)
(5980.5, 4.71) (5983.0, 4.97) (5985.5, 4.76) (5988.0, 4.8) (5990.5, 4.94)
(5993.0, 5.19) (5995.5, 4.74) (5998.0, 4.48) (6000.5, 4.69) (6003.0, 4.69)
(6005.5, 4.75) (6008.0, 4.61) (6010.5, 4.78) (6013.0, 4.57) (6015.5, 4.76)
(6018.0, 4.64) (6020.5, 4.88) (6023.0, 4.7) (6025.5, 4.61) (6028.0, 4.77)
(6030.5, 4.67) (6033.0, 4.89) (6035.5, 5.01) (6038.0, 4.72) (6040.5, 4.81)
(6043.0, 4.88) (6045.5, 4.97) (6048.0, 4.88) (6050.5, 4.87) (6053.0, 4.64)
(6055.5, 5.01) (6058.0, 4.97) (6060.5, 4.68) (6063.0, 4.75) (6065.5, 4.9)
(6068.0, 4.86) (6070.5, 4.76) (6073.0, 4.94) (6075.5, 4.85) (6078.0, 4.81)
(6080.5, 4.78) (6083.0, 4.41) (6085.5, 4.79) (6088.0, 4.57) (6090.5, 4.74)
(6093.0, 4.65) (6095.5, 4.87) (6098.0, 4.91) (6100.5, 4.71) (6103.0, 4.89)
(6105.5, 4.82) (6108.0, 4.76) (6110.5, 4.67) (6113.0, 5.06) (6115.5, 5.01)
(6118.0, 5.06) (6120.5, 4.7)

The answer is -0.18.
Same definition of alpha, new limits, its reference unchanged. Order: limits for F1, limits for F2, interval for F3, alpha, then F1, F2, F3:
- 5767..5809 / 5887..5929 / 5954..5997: 0.07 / -0.54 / -1.8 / -0.1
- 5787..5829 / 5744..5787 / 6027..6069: 0.09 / -0.15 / -0.7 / 0.3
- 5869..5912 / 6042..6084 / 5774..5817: -3.70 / -2.31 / 0.2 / -0.5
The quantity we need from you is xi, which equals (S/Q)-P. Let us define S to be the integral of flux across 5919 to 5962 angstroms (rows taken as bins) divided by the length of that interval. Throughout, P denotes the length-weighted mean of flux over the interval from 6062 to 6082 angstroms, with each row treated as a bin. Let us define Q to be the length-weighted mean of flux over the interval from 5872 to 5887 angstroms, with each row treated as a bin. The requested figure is -3.72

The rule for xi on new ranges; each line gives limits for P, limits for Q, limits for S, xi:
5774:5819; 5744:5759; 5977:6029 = -3.85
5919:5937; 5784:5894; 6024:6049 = -3.75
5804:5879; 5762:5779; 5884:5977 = -3.87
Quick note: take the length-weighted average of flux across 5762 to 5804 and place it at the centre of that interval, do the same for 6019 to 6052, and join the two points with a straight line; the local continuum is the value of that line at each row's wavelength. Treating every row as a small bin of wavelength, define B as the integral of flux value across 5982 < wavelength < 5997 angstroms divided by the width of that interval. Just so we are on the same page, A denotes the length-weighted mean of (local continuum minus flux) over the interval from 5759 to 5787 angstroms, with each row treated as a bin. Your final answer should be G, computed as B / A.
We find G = 167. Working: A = 0.03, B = 4.89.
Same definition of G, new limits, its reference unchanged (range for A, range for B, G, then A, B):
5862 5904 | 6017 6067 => 9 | 0.55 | 4.81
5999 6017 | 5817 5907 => 37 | 0.12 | 4.55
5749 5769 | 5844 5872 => -56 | -0.08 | 4.71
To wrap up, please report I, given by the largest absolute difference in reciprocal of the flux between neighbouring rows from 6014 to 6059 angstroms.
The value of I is 0.016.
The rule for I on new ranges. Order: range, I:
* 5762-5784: 0.009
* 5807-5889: 0.039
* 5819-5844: 0.013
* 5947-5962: 0.008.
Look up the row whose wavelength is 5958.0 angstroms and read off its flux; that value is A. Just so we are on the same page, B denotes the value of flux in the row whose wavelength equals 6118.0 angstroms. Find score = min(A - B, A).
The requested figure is -0.4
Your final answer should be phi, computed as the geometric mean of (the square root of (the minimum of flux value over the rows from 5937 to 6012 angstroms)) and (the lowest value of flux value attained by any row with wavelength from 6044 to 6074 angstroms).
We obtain 3.13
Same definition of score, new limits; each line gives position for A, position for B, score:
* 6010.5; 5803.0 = -0.2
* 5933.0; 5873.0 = 0.4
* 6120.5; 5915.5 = 0.0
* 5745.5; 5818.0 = 0.2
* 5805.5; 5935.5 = 0.6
